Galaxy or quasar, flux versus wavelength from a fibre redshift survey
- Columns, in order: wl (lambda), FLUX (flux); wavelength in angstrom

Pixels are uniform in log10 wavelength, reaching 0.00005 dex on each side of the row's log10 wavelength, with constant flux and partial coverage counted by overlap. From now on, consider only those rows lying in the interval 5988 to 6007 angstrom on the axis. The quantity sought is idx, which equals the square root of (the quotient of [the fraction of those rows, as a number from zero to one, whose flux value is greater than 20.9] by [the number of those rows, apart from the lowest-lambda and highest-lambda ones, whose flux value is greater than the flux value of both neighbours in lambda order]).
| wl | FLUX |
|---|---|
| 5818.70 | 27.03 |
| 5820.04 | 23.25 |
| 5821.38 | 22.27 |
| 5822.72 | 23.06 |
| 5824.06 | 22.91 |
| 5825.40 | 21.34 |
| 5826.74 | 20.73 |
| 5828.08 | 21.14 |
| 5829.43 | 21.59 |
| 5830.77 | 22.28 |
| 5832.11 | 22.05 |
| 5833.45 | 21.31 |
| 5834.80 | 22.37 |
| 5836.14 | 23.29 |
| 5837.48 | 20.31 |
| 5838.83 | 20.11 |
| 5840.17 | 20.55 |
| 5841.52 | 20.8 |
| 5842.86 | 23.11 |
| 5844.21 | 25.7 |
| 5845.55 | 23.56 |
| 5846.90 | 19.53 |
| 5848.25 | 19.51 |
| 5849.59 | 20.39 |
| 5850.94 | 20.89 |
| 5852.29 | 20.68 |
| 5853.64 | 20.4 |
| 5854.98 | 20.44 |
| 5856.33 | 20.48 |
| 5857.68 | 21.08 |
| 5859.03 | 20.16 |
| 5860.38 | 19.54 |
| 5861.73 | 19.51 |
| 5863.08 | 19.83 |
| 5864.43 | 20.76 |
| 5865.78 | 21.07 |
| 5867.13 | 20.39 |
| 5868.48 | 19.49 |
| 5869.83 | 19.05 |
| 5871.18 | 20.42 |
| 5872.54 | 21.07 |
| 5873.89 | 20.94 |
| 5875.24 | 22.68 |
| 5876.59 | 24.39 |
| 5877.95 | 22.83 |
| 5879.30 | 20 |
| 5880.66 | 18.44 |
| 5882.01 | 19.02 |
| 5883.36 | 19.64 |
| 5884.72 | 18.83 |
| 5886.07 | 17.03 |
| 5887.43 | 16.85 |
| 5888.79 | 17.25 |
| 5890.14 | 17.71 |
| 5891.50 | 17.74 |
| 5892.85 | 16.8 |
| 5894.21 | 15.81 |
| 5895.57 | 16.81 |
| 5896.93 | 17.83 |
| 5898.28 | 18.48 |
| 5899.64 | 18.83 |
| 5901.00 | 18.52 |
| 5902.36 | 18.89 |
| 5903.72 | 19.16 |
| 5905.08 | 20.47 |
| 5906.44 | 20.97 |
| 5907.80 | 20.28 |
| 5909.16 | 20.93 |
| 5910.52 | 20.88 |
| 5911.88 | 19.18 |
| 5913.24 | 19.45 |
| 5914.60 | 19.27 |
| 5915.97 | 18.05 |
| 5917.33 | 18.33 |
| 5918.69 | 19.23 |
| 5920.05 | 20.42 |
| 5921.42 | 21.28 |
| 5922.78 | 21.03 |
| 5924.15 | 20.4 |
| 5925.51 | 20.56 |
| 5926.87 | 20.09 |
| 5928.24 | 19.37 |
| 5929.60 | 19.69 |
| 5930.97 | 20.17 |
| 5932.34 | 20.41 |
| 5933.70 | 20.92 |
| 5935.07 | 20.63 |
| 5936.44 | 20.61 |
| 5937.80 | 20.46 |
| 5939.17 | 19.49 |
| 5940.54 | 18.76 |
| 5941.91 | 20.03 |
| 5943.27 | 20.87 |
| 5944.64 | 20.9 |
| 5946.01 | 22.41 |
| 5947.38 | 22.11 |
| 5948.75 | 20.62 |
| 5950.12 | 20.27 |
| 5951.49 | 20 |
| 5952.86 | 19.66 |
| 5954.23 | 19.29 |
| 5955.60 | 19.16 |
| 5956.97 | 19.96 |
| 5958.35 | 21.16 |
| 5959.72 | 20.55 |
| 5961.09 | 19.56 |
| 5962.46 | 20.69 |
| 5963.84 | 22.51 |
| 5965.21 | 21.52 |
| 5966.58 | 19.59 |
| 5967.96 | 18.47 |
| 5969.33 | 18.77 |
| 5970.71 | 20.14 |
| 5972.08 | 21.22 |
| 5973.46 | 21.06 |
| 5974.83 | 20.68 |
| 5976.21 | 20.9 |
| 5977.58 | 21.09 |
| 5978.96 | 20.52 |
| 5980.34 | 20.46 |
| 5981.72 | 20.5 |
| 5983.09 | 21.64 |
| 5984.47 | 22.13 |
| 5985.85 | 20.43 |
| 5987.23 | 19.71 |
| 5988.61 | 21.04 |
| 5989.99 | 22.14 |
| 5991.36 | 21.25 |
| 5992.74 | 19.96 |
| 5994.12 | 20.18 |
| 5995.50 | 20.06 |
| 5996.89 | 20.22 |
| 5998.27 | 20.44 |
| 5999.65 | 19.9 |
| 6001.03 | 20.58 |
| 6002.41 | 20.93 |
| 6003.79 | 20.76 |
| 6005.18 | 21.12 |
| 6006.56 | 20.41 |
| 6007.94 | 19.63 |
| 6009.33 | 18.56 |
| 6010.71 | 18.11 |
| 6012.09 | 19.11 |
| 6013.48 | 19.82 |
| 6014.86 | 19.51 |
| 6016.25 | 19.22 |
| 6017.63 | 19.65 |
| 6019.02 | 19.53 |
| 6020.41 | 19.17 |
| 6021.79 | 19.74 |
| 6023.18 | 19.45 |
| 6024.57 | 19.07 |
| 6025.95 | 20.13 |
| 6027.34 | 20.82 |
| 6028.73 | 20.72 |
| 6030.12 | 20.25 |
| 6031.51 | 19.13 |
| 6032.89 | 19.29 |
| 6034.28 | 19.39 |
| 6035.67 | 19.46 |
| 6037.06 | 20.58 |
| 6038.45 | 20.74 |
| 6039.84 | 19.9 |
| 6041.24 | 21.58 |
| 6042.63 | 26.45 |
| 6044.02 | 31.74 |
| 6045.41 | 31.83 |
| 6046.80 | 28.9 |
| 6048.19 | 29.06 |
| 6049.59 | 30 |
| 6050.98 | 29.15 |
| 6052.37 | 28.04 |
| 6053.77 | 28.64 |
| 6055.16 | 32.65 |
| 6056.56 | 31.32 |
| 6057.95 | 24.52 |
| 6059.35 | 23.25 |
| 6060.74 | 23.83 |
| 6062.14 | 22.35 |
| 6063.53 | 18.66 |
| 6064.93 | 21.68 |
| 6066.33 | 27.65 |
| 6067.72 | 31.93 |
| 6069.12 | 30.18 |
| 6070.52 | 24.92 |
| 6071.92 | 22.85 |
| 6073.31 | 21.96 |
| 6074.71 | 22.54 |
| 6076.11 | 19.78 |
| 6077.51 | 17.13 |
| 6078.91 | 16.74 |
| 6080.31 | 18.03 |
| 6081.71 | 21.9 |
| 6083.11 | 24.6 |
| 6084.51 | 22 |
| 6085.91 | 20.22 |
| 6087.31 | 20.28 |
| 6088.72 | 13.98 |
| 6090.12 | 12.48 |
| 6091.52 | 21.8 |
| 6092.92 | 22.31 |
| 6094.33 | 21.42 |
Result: 0.27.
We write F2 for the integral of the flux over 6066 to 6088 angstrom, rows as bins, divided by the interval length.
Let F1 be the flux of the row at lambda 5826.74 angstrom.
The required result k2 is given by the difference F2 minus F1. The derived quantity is 2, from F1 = 20.73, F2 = 22.6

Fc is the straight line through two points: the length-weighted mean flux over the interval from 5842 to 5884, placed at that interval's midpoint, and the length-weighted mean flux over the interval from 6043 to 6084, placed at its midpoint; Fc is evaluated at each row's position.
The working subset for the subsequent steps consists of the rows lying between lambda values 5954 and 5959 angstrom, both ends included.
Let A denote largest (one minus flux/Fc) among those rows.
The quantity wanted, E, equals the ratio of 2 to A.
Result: 12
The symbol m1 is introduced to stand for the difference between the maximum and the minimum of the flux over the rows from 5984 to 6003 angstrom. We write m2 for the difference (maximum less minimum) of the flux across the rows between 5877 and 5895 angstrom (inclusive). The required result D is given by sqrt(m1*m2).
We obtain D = 4.1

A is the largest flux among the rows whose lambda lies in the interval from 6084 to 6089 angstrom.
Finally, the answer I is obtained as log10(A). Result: 1.34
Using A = 22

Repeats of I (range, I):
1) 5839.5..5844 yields 1.36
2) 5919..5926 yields 1.33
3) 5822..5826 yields 1.36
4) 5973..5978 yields 1.32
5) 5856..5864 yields 1.32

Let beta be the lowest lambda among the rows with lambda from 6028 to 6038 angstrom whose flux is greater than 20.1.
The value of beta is 6028.73 angstrom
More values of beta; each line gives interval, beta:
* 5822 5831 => 5822.72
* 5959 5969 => 5959.72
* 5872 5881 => 5872.54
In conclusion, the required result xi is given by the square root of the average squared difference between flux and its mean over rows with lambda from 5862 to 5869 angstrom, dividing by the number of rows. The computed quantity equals 0.58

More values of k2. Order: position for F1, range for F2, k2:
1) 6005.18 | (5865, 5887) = -1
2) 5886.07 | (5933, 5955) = 3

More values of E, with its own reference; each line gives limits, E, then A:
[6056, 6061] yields 25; 0.08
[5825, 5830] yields -54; -0.04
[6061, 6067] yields 8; 0.26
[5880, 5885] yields 15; 0.13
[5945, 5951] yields 18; 0.11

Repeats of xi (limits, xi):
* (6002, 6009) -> 0.52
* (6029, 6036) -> 0.39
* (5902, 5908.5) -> 0.80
